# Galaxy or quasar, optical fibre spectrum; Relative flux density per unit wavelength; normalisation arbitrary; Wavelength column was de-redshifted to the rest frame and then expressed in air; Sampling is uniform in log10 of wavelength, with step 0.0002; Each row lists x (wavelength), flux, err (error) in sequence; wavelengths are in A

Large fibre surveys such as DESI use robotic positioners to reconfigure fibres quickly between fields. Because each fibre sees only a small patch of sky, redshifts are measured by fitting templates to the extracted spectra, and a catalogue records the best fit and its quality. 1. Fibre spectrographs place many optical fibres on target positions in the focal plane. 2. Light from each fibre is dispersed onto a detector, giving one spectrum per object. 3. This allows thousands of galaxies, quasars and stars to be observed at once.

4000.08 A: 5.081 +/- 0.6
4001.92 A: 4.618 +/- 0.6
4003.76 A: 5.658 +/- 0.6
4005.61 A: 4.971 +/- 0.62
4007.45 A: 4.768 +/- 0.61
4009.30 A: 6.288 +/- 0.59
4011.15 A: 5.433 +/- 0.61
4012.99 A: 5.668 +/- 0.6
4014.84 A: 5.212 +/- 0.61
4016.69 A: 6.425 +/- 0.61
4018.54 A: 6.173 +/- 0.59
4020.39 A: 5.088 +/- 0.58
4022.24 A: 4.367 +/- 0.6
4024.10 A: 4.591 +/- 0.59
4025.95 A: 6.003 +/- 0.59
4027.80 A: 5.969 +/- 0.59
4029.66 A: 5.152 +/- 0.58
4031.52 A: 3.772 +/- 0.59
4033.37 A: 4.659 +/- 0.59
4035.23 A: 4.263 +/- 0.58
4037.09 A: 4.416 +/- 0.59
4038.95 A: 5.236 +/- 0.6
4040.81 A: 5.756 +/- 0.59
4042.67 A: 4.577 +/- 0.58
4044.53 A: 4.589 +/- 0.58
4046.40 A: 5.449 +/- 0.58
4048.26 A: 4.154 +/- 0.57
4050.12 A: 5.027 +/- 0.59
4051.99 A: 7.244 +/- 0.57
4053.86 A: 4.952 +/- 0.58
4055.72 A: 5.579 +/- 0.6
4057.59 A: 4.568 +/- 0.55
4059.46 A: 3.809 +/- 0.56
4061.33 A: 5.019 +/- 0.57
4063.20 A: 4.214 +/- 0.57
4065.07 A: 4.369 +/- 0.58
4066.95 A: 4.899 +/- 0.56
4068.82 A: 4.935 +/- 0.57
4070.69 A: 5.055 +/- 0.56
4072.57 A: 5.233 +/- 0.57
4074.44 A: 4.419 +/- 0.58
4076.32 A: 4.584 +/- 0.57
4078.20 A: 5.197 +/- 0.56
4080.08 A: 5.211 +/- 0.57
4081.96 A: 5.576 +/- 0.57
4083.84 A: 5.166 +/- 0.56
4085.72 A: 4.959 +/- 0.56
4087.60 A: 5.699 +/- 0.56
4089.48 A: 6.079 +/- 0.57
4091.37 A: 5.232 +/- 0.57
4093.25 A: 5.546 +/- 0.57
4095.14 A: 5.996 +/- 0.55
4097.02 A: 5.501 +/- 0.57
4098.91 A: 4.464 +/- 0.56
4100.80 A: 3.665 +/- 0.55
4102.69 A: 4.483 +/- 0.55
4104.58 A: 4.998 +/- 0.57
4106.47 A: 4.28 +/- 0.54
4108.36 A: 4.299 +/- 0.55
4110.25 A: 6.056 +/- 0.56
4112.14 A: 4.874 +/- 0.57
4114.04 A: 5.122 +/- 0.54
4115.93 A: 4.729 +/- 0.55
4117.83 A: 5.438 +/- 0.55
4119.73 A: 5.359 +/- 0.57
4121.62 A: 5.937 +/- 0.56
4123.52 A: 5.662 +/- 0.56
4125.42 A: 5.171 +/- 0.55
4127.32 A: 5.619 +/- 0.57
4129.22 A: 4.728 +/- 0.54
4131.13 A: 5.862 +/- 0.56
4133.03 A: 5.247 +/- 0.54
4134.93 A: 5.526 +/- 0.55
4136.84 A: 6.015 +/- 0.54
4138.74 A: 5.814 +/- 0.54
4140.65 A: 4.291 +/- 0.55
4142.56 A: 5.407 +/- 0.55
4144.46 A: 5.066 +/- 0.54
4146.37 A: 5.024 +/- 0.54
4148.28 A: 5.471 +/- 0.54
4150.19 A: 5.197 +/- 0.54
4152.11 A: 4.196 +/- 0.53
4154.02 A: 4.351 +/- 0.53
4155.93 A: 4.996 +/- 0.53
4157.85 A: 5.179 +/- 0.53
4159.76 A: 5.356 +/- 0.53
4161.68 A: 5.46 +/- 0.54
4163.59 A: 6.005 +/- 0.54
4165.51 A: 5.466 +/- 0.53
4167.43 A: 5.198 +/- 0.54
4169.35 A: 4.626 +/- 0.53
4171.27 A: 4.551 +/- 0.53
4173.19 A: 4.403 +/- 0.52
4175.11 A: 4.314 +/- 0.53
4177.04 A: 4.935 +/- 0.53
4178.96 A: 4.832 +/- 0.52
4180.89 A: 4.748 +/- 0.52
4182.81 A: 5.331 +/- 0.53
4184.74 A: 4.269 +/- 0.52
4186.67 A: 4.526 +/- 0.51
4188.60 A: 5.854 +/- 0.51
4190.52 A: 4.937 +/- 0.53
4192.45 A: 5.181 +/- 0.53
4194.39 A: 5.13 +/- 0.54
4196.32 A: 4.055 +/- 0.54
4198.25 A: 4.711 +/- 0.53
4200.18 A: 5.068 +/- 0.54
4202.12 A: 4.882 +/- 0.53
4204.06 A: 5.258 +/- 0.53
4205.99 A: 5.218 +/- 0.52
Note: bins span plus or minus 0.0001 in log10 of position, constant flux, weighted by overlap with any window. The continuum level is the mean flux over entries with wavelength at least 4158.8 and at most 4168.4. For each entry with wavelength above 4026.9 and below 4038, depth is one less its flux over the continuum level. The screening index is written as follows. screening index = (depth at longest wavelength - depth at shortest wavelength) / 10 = 0.028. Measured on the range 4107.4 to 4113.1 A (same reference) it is -0.010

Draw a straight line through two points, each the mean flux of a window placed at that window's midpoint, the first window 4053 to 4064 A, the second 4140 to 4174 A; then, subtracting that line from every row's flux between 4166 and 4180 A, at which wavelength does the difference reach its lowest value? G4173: 4175.11 A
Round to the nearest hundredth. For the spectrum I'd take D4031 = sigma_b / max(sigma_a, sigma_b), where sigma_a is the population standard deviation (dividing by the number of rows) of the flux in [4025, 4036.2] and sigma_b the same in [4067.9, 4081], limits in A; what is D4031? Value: 0.36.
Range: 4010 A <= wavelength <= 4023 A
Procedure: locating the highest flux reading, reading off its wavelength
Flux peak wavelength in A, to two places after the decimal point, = 4016.69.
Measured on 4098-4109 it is 4104.58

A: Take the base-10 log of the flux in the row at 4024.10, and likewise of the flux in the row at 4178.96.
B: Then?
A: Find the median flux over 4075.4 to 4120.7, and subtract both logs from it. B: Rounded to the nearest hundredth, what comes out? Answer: 3.84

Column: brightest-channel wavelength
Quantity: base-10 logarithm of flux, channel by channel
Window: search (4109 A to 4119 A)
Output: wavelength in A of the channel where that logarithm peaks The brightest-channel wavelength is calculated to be 4110.25 A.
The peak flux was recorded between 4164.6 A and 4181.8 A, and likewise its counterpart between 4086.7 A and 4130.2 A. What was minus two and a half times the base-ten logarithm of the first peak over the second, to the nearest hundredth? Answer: 0.12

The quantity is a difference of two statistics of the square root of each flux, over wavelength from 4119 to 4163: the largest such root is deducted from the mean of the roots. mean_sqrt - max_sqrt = -0.16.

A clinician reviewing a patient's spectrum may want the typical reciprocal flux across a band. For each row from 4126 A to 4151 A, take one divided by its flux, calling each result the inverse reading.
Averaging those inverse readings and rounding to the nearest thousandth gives 0.189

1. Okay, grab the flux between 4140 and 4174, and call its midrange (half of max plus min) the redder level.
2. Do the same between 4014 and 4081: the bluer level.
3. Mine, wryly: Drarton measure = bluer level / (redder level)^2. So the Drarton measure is 0.212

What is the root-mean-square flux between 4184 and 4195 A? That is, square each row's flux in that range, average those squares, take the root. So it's 5.0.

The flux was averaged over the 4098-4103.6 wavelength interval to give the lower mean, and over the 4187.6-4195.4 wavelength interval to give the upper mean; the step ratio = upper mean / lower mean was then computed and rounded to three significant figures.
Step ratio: 1.25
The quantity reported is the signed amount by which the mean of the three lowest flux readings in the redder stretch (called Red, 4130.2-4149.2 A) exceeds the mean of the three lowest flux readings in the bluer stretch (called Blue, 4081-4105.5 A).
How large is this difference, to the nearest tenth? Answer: 0.6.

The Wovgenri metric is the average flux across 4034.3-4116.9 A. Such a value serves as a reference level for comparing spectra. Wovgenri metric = 5.0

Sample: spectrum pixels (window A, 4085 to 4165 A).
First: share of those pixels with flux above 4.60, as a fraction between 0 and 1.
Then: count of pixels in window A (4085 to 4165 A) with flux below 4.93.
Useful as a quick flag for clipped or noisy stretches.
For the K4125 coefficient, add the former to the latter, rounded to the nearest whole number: 12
